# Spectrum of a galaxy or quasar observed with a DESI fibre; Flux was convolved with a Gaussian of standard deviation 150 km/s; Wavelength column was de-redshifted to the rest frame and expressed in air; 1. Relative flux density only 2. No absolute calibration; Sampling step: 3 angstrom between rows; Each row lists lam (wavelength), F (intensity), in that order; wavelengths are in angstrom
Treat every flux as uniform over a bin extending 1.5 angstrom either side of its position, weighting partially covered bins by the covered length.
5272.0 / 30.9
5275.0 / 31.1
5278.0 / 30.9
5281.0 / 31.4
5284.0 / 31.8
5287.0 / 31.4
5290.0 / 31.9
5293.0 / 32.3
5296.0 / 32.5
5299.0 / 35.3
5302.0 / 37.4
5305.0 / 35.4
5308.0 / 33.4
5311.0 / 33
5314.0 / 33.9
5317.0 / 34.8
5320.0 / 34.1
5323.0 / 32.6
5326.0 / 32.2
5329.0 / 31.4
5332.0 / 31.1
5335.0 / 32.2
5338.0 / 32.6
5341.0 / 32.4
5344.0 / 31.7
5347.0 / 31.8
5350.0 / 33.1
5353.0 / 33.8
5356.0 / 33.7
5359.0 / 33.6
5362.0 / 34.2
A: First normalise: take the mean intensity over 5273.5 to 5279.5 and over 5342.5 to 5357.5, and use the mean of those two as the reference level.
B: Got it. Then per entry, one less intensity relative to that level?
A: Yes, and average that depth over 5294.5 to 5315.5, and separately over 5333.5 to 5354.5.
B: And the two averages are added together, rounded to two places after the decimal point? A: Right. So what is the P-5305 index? -0.10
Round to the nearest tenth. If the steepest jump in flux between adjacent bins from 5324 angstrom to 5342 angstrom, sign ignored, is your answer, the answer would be 1.1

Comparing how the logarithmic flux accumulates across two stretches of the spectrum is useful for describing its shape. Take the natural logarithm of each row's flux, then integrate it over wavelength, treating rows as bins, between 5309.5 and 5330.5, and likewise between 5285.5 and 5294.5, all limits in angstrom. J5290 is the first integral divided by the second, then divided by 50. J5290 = 0.047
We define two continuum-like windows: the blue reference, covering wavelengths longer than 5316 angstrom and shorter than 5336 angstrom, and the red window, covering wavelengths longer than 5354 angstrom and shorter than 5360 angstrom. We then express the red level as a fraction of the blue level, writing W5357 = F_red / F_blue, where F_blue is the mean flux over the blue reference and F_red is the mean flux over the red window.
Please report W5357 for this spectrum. 1.03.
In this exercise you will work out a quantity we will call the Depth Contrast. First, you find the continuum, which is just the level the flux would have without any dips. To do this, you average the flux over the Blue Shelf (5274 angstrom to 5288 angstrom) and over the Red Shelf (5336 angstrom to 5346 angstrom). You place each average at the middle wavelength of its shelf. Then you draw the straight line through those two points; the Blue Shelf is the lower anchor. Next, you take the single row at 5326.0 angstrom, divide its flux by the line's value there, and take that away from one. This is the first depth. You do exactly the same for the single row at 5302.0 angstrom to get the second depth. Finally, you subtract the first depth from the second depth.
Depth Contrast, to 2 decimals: -0.18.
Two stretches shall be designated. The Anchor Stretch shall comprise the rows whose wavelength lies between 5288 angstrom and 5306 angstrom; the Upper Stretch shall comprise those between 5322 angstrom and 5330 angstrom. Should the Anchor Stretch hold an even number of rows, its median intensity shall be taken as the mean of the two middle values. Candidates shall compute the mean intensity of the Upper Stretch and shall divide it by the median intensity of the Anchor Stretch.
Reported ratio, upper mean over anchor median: 0.95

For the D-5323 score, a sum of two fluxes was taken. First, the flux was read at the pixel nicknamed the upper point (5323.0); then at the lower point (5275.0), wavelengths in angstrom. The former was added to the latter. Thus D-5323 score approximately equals 64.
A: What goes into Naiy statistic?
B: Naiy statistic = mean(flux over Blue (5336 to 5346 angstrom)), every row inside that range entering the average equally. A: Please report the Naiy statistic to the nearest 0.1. 32.2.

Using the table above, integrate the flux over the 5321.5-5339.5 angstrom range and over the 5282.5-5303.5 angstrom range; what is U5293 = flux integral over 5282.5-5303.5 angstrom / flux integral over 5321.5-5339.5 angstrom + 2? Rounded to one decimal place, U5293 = 3.2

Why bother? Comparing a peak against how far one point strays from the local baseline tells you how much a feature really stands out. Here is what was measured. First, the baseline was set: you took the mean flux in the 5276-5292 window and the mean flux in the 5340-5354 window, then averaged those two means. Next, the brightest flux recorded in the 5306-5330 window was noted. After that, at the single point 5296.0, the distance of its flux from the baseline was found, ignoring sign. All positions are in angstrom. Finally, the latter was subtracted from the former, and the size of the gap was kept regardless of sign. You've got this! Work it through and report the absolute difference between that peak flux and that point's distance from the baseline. 34.3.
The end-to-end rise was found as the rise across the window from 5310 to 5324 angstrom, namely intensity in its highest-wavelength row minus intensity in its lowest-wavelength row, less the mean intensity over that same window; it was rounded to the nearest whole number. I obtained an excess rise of -34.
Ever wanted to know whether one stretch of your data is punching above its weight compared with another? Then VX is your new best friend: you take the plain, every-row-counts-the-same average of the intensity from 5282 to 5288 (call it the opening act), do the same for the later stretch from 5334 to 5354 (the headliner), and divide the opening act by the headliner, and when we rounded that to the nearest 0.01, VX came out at 0.97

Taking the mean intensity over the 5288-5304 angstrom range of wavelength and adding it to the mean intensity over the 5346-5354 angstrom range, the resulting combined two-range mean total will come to 66.8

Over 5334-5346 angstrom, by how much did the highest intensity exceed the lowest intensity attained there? 0.9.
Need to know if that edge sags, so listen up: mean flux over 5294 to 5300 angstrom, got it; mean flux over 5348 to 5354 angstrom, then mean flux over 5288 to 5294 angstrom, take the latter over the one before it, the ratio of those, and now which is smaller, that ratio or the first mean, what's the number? 0.96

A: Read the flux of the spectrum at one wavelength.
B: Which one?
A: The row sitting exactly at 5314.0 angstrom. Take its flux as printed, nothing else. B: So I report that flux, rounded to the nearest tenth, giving 33.9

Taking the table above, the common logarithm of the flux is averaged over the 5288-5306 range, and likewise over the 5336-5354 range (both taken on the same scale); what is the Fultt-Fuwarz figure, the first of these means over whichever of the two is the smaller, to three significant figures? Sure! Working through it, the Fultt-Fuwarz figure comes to 1.01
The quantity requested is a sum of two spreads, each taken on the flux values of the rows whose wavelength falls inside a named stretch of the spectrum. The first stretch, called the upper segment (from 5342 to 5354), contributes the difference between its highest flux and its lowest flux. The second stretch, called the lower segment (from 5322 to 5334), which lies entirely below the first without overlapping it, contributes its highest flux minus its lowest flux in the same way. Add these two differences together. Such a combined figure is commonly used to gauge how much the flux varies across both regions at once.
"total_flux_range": 3.6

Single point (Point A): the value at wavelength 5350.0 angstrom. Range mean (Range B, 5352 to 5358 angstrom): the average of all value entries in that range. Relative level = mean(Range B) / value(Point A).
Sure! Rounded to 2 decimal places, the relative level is 1.02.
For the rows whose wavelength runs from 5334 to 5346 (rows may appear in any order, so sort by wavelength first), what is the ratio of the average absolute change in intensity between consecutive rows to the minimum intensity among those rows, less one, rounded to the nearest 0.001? -0.986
